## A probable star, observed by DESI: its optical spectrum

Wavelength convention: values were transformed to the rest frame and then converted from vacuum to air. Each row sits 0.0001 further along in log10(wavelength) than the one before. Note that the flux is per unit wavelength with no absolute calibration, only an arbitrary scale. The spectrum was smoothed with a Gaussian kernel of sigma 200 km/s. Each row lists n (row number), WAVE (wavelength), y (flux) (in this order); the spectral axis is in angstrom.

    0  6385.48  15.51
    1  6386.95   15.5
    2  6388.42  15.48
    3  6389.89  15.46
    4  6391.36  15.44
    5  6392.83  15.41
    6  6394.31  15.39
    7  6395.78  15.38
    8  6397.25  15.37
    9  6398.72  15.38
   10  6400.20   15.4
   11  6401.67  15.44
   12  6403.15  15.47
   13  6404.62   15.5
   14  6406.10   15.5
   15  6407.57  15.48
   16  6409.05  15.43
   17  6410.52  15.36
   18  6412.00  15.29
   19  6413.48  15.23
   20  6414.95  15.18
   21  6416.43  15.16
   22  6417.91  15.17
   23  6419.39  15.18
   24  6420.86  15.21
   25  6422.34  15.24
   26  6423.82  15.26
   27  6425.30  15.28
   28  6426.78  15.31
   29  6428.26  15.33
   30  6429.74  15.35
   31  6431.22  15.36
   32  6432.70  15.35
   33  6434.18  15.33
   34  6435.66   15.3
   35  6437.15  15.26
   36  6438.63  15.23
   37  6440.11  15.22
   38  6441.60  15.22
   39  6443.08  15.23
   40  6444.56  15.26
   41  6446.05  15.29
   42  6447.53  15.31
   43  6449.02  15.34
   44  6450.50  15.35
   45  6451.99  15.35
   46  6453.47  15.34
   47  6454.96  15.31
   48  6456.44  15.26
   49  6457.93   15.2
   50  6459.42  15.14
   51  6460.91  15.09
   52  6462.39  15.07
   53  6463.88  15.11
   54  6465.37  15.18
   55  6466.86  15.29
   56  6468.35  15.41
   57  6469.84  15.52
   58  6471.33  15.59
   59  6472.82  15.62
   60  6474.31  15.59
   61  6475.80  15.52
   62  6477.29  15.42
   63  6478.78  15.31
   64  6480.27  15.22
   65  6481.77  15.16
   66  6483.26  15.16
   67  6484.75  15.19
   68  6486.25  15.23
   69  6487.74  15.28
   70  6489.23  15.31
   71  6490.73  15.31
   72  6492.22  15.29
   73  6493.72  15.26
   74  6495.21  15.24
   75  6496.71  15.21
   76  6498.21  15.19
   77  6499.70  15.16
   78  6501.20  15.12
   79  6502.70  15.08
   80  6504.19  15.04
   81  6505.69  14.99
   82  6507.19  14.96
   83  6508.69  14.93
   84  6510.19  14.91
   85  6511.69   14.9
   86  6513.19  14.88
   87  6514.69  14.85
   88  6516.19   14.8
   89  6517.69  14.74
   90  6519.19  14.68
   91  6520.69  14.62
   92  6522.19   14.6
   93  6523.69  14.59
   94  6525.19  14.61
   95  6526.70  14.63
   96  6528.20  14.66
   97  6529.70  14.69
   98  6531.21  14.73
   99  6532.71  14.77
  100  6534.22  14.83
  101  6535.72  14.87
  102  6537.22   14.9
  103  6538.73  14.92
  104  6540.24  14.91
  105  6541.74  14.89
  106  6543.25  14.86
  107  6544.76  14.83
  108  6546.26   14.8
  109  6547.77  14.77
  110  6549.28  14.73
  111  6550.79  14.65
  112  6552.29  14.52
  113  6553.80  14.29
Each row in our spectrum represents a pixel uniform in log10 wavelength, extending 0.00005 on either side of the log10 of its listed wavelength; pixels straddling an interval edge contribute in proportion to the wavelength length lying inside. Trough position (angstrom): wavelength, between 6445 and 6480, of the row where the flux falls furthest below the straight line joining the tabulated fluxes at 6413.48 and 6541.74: 6462.39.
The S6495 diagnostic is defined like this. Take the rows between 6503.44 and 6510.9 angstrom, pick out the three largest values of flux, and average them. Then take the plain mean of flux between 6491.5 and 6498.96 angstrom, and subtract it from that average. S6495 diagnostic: -0.24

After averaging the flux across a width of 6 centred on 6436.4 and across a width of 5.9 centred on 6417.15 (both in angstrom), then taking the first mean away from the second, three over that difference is -28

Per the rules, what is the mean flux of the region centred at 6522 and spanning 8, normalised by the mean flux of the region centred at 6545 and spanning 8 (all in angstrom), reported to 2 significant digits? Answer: 0.99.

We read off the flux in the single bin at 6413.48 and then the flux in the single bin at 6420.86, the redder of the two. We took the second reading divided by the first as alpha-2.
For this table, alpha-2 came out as 0.999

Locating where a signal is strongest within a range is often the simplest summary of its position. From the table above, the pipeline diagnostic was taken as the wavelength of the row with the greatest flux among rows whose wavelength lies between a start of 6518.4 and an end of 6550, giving 6538.73 angstrom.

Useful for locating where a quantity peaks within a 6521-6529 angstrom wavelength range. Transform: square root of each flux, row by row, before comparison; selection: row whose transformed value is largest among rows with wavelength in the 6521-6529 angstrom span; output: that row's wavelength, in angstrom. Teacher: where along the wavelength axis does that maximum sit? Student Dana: 6528.20 angstrom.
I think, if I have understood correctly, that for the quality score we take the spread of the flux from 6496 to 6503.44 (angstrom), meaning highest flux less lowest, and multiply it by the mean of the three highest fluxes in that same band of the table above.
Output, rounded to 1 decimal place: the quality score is 2.0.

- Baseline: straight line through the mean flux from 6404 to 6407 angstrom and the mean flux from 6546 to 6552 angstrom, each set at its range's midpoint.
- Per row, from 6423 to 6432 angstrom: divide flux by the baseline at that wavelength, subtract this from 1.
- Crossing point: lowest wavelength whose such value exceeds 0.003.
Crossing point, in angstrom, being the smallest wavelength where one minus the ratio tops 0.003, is 6423.82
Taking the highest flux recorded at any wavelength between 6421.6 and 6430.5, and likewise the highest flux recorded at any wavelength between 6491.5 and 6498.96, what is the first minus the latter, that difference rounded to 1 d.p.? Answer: 0.1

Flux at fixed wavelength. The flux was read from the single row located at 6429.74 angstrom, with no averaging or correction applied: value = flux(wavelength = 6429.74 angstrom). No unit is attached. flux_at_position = 15.35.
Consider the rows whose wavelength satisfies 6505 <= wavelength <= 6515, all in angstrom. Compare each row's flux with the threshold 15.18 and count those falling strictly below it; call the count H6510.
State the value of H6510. 7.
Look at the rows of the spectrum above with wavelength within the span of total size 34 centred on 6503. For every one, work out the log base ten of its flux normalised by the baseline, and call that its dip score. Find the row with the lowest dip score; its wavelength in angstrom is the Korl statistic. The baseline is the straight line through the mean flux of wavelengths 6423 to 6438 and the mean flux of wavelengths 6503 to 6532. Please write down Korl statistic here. 6519.19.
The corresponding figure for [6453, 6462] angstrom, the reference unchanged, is 6460.91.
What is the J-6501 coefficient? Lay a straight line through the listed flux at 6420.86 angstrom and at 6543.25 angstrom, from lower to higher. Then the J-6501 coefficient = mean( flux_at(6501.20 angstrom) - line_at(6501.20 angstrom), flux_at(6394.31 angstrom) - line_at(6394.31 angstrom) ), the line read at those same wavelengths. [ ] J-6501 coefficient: 0.12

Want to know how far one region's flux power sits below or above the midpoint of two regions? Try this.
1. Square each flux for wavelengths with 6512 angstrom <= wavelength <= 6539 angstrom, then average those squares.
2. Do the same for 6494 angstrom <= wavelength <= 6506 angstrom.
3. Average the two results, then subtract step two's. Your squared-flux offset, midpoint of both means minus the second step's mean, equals -6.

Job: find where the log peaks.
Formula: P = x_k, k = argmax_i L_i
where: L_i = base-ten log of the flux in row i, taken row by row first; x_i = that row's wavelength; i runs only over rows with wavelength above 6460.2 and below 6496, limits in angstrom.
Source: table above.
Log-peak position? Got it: 6472.82 angstrom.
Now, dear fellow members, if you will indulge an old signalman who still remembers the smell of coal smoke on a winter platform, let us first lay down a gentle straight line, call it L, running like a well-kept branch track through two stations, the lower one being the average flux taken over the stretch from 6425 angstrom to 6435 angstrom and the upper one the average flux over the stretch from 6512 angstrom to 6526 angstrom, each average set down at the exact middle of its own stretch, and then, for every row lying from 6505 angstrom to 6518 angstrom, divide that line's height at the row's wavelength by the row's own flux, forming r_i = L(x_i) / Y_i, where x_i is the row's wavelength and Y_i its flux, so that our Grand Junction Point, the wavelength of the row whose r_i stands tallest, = 6517.69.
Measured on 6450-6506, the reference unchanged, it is 6462.39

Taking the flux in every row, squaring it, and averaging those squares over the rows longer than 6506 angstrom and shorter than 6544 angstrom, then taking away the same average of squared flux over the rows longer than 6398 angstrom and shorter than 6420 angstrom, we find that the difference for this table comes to -17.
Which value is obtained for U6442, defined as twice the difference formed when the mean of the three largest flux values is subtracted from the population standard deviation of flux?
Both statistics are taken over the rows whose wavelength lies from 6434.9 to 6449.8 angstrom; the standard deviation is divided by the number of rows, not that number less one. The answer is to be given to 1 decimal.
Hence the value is -30.6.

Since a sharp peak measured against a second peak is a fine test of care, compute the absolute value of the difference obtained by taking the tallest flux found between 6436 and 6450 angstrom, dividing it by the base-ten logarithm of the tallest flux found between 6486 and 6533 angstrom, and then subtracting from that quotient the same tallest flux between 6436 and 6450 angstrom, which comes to 2.39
